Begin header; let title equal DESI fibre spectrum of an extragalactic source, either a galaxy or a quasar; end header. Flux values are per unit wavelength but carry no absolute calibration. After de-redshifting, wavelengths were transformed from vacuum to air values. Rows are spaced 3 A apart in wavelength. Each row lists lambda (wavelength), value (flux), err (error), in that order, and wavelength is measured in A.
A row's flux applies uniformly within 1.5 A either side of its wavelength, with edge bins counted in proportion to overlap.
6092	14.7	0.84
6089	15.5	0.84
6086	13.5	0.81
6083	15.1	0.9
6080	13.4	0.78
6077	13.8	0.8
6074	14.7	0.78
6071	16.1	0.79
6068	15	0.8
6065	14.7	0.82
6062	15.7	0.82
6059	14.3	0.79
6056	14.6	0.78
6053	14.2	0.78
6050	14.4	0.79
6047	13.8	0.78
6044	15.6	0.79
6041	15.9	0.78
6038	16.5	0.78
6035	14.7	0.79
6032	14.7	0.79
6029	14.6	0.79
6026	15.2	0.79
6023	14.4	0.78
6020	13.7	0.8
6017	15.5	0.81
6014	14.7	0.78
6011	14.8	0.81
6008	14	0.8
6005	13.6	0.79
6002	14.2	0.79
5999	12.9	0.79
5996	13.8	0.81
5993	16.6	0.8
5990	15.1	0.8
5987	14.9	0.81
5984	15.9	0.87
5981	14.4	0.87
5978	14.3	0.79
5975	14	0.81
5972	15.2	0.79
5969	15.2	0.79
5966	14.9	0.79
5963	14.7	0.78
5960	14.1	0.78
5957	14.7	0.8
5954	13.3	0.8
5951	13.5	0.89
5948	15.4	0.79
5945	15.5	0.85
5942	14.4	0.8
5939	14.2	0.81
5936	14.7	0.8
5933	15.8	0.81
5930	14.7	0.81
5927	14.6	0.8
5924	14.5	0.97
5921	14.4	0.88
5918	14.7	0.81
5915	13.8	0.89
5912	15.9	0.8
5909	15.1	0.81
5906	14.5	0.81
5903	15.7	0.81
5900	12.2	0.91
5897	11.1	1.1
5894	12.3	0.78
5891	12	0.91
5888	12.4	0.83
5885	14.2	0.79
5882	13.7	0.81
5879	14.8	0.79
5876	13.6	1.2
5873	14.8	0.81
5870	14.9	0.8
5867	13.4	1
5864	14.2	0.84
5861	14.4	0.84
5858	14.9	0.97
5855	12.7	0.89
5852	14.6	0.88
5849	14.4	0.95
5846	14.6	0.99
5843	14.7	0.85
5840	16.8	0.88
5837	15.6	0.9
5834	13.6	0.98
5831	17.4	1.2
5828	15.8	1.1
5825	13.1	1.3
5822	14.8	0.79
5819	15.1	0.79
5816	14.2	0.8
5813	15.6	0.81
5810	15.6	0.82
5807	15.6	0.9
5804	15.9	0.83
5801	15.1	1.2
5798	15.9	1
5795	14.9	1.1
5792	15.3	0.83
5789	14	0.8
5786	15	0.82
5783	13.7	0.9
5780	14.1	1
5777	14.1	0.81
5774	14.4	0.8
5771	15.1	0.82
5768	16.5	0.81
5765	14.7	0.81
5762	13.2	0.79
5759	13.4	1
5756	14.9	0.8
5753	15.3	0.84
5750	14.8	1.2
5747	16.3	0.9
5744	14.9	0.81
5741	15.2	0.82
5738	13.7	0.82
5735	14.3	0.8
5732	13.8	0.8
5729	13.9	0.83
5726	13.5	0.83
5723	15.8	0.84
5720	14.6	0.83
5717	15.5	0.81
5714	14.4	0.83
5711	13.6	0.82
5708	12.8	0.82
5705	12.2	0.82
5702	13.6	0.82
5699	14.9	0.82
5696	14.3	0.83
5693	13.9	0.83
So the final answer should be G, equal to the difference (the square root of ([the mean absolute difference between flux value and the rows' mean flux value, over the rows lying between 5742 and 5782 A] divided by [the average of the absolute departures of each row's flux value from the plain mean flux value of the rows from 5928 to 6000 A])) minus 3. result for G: -1.96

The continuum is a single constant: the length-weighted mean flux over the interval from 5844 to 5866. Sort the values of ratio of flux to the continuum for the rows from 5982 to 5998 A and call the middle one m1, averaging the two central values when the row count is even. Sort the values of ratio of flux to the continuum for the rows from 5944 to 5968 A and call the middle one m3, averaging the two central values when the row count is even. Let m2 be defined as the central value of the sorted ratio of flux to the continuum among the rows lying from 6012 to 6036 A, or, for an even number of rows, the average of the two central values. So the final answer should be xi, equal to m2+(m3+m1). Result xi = 3.12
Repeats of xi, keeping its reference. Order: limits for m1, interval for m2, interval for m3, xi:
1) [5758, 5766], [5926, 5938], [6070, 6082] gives 2.97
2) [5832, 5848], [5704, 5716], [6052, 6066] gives 2.98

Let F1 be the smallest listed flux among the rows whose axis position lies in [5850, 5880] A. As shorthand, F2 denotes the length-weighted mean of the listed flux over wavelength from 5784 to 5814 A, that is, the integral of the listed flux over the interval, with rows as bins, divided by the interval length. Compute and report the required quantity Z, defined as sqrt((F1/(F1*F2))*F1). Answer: 0.91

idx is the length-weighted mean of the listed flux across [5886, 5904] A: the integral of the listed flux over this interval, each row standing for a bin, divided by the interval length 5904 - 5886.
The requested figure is 12.6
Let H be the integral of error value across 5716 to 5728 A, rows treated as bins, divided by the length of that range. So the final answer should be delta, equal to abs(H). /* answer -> 0.83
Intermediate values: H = 0.83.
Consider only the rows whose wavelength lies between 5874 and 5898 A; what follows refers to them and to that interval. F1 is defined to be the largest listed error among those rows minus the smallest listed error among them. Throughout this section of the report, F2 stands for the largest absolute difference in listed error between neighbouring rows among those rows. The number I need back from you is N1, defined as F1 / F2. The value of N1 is 1.02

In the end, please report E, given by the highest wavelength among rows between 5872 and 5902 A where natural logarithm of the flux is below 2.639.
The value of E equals 5900 A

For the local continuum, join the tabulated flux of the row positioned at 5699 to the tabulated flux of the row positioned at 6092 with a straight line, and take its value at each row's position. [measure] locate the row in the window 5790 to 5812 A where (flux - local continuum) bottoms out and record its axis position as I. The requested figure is 5795 A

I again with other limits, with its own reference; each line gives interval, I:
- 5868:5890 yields 5888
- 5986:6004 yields 5999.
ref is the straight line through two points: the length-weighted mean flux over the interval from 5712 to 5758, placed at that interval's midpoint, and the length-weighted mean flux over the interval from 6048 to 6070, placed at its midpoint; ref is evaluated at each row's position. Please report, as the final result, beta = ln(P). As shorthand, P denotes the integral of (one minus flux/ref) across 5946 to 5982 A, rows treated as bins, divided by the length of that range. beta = -4.2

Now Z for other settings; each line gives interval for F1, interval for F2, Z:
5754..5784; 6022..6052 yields 0.94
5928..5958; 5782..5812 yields 0.94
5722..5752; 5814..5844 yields 0.94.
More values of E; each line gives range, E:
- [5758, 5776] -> 5762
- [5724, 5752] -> 5738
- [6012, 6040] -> 6020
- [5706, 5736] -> 5732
